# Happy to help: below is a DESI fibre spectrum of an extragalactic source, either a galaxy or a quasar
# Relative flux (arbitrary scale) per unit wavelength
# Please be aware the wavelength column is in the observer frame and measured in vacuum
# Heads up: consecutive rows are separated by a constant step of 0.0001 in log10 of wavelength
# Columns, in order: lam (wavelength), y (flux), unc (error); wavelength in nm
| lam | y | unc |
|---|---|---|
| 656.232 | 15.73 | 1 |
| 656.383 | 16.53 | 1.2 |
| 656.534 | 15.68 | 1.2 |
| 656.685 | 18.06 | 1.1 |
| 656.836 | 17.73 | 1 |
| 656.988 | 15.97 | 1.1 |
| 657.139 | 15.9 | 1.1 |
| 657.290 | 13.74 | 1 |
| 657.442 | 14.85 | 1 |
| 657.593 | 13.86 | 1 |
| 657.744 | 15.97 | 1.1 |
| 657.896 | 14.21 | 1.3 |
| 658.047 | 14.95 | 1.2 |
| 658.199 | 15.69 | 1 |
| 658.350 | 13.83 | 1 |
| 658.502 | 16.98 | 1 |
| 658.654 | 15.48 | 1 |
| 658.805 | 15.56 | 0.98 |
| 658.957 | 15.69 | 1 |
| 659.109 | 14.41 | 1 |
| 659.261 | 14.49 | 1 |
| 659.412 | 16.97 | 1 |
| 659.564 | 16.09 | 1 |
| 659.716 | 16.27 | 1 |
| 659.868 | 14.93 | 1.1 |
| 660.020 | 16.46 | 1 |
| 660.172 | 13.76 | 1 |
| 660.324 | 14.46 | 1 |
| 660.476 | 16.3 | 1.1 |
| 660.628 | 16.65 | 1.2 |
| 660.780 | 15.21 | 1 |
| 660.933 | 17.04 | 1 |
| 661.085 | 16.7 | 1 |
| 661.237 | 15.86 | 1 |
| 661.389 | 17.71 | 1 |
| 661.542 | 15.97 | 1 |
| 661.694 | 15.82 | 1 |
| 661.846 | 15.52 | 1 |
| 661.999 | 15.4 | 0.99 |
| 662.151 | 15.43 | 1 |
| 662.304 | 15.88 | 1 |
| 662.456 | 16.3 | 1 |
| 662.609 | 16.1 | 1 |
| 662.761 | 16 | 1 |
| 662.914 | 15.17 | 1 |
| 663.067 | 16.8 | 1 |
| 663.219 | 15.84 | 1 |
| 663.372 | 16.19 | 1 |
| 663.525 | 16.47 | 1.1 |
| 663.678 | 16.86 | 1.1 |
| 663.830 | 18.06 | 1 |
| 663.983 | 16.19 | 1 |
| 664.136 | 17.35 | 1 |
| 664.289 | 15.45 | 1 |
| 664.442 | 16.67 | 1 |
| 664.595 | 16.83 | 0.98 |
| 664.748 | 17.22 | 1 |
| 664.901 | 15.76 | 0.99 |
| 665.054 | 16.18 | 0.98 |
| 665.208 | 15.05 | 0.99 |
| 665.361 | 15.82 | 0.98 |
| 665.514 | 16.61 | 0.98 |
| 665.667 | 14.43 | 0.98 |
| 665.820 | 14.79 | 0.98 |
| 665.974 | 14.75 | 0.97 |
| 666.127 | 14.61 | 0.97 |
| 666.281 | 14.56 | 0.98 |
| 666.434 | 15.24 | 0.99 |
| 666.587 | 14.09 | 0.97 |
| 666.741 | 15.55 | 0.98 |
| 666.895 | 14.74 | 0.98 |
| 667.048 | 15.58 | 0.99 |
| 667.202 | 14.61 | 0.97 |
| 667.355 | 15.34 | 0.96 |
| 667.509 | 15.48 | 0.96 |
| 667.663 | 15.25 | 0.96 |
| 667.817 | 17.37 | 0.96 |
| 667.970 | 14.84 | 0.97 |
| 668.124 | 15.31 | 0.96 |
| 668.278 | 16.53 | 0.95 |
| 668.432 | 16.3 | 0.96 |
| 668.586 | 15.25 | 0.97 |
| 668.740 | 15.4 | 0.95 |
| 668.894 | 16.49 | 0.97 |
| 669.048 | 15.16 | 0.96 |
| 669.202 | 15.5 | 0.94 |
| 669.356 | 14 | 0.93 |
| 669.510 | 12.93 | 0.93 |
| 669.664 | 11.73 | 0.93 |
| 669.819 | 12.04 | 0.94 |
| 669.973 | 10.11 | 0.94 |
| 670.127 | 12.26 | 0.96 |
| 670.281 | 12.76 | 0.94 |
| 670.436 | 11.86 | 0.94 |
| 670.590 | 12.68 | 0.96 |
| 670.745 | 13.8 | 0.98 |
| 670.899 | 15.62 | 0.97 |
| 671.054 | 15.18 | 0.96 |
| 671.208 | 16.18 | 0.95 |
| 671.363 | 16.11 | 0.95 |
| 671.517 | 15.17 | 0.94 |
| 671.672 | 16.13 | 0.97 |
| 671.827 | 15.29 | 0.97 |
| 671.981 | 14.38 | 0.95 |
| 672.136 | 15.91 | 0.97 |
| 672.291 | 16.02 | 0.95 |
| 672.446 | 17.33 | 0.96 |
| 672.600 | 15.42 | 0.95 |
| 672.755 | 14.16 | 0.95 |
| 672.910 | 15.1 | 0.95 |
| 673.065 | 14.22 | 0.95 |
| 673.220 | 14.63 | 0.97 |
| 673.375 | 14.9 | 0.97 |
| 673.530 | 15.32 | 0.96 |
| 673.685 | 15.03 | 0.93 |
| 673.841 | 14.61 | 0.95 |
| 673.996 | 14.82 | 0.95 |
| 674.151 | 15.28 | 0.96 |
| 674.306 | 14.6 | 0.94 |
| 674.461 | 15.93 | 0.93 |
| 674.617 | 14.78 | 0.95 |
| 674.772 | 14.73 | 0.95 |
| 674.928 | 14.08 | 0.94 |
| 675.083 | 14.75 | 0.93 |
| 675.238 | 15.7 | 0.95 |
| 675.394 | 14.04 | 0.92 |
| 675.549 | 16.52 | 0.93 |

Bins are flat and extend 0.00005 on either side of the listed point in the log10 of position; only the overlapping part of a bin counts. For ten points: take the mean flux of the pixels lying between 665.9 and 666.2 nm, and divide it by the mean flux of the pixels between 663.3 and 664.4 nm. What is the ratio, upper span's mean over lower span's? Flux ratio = 0.882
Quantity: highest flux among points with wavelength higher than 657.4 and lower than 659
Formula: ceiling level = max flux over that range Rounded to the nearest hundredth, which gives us 16.98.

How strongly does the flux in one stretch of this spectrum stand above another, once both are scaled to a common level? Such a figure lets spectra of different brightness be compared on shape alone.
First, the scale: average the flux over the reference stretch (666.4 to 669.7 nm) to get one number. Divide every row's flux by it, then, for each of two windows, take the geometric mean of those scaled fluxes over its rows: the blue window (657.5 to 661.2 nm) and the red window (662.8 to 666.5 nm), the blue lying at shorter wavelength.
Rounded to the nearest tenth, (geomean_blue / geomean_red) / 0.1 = 9.7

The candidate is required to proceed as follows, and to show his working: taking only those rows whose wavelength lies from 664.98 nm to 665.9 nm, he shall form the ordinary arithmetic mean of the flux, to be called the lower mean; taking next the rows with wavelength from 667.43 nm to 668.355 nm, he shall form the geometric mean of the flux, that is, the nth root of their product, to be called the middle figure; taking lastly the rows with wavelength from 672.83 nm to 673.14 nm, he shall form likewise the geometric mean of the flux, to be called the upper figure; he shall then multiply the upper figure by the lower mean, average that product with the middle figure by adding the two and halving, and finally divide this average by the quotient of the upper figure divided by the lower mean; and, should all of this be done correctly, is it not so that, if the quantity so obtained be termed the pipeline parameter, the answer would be 128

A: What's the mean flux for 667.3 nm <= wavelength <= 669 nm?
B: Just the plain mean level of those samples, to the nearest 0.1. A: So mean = 15.8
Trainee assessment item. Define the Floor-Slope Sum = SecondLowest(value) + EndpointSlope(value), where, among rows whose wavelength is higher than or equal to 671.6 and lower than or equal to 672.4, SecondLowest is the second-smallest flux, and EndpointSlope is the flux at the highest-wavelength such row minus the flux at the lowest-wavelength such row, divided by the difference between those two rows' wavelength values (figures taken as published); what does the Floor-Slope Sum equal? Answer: 15.1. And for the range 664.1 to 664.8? 16.5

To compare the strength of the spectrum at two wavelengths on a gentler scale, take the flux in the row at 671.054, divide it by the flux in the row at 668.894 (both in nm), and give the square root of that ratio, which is 0.96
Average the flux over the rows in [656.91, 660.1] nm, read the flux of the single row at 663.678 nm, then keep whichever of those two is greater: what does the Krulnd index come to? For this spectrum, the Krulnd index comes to 16.9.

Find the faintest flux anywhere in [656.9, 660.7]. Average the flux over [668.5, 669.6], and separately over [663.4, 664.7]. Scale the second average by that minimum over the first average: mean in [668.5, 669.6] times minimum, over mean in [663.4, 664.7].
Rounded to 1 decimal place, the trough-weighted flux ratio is 12.3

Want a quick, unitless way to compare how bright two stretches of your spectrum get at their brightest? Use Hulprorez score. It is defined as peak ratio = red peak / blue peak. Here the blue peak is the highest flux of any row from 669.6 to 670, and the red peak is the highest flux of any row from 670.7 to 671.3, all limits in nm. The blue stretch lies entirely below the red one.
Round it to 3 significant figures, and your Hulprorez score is 1.34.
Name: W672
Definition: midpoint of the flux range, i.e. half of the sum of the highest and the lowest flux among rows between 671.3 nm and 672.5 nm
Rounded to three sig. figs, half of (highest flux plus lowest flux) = 15.9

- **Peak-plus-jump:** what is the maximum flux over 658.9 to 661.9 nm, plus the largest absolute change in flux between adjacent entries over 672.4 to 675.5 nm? 19.6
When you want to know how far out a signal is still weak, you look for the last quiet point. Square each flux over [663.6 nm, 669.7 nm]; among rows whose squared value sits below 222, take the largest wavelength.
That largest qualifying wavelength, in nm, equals 669.664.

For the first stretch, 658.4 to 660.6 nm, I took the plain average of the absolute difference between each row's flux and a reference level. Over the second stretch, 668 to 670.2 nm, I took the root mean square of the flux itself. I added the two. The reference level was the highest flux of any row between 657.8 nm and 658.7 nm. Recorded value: 15.77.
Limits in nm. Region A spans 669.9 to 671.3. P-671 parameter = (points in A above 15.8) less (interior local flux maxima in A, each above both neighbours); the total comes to -1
